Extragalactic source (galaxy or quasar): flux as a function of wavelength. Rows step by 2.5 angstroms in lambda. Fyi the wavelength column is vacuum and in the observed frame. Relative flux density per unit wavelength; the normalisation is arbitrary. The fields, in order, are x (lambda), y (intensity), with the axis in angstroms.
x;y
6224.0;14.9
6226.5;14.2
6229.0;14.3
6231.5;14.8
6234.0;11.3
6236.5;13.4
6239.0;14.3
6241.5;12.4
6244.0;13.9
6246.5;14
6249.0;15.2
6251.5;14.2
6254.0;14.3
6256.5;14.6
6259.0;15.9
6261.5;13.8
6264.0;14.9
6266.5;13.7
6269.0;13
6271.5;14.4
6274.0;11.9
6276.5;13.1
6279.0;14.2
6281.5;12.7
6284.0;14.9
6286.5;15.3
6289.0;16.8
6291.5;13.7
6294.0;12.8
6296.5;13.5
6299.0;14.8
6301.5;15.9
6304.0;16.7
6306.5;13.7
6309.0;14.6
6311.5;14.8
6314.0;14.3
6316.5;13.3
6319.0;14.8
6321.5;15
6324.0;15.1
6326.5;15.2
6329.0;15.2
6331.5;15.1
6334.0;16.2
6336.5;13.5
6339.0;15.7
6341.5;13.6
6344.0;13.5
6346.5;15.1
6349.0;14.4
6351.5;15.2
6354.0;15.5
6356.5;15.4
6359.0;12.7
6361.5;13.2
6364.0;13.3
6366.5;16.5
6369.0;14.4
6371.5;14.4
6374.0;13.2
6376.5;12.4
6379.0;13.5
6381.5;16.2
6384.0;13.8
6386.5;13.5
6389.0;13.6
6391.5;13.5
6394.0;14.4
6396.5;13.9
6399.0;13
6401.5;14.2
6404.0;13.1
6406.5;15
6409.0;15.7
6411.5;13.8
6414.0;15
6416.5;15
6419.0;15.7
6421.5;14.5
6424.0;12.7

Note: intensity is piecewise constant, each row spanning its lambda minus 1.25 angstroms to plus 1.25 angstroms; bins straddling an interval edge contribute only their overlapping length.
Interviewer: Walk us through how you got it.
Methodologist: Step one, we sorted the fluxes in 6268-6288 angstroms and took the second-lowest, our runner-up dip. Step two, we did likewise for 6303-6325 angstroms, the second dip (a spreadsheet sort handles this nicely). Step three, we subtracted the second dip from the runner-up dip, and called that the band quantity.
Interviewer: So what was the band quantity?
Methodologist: -1.0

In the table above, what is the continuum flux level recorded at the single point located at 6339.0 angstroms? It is 15.7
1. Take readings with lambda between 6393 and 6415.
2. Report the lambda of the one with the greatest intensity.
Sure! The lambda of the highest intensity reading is 6409.0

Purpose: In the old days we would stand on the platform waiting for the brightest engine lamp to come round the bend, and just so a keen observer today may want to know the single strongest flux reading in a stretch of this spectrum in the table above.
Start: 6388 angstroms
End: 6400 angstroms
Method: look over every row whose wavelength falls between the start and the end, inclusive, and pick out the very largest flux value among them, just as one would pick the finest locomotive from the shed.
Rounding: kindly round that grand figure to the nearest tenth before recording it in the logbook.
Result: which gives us 14.4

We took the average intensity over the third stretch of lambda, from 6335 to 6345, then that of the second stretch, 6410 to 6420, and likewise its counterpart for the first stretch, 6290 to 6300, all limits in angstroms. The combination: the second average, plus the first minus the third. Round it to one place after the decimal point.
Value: 14.5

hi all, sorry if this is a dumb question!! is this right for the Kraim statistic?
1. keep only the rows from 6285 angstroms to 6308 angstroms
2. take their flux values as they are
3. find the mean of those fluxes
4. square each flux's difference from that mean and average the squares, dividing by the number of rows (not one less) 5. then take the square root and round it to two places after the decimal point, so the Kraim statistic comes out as 1.38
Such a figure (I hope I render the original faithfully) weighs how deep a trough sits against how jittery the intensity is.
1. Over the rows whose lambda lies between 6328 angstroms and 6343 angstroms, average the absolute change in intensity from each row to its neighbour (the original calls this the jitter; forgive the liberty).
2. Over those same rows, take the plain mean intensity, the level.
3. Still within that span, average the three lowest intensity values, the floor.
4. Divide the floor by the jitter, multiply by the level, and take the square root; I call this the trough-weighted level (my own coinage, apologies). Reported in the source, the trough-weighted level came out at 11.3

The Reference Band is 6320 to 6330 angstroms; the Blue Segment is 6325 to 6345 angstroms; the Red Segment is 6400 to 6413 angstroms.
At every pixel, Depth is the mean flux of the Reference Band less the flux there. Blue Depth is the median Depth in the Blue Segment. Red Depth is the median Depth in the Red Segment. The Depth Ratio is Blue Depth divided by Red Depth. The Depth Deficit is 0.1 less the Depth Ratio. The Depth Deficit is 0.1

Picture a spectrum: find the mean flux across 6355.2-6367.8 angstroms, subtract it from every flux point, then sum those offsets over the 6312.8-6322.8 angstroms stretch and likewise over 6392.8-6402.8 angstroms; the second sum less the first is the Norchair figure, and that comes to -1.9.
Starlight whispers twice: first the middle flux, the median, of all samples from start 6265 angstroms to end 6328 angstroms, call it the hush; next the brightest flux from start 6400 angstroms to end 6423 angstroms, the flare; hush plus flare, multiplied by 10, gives 301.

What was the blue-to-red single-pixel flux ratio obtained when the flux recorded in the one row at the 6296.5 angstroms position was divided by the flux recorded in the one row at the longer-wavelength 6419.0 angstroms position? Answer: 0.86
